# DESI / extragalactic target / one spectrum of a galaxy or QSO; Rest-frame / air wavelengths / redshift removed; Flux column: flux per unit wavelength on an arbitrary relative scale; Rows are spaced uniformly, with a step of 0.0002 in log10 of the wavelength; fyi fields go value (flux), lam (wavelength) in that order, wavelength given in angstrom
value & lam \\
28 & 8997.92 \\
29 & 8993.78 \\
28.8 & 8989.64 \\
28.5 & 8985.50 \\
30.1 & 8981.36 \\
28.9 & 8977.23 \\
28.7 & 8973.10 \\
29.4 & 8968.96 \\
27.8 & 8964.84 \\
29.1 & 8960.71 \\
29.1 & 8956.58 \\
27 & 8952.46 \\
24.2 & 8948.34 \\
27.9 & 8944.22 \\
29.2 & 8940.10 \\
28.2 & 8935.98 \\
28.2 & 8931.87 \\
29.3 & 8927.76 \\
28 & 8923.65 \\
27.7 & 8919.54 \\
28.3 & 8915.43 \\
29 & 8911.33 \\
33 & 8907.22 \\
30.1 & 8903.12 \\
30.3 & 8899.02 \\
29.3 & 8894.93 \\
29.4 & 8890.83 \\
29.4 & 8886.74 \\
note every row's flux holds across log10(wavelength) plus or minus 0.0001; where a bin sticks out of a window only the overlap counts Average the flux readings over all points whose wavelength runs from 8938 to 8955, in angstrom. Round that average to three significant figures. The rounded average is 27.1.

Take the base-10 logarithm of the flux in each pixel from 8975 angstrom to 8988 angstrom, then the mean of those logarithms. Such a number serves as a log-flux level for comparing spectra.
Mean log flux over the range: 1.465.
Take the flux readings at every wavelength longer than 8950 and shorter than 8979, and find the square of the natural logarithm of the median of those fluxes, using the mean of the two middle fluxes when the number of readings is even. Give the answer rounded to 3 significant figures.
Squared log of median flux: 11.3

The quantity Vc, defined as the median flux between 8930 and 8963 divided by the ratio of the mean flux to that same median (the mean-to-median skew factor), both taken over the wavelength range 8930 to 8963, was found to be 28.5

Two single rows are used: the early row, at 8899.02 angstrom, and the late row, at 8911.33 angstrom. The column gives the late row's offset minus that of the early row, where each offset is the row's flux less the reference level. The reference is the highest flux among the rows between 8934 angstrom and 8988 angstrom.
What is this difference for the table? -1.3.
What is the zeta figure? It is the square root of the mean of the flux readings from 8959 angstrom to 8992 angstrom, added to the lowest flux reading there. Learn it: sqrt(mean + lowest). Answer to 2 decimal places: 7.53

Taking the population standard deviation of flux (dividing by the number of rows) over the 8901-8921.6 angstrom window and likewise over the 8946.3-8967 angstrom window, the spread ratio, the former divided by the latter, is 1.0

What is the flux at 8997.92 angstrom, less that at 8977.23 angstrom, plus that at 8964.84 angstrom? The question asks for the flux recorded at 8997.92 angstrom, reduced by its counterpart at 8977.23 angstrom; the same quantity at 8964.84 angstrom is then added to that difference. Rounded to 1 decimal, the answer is 26.9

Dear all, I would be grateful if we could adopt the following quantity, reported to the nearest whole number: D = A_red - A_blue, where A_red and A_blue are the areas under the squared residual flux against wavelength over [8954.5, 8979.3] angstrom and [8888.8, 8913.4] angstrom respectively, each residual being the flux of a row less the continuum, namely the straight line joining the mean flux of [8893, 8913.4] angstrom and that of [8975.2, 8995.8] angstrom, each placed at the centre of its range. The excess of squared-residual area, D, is -34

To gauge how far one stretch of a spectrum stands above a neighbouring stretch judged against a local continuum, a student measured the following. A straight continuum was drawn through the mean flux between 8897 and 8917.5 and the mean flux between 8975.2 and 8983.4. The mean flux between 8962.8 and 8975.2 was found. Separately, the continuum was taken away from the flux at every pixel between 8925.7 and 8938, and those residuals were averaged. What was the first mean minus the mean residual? 30.0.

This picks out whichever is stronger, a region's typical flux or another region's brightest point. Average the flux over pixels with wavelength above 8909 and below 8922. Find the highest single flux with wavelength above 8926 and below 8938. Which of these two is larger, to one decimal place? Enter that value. 29.3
